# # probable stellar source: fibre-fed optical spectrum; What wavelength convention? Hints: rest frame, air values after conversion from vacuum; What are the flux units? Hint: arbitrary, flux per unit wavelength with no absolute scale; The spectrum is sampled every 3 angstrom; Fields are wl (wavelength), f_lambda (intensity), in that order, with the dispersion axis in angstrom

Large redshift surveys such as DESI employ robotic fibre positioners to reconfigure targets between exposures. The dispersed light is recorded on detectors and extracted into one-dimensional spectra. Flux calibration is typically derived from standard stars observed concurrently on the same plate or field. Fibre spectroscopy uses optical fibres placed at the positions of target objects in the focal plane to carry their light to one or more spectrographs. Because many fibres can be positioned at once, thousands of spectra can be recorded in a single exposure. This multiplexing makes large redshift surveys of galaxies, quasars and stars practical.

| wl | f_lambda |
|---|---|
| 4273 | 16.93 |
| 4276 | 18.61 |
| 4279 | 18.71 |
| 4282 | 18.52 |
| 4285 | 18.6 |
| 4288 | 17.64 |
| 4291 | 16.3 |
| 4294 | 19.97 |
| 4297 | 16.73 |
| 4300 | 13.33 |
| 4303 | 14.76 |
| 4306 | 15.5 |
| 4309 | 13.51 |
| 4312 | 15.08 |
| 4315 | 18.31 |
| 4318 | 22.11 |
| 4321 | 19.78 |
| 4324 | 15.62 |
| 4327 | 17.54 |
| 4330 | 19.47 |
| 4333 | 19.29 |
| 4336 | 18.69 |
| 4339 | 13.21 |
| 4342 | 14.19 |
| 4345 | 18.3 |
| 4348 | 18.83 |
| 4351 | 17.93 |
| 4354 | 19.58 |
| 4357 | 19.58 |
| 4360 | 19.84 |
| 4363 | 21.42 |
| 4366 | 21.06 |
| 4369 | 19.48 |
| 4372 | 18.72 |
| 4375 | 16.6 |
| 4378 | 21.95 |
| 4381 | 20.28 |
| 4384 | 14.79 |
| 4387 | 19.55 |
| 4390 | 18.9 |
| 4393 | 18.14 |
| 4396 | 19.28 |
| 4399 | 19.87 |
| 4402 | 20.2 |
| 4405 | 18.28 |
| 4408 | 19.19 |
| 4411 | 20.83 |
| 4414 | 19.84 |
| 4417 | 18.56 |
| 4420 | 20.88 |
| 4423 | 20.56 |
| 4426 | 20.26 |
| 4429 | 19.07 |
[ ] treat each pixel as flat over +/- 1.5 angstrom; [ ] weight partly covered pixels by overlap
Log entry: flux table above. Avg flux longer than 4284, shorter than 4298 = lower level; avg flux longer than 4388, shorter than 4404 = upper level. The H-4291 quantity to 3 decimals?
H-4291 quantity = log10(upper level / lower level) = 0.033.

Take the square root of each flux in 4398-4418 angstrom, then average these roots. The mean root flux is 4.4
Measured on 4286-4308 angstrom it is 4.0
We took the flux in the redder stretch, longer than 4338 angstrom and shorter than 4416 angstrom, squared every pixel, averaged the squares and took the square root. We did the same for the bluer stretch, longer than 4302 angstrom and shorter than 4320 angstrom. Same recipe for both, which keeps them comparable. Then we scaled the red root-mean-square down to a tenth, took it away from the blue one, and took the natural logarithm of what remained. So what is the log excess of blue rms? 2.70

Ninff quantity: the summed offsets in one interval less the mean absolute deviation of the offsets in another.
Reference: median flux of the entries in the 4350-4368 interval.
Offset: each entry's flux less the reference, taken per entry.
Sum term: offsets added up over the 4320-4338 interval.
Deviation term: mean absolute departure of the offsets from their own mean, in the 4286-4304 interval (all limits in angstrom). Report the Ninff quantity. -10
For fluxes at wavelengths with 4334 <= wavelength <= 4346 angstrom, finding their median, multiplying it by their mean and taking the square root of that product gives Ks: 16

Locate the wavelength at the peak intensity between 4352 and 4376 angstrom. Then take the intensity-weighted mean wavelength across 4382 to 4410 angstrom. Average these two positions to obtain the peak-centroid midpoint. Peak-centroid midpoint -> 4379.7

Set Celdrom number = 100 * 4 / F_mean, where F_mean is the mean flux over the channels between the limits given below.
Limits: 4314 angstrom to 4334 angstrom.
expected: 21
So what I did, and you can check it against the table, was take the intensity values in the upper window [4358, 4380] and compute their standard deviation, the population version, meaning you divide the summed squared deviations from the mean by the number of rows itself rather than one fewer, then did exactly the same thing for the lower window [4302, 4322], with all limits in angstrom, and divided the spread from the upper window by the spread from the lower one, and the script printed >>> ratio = 0.59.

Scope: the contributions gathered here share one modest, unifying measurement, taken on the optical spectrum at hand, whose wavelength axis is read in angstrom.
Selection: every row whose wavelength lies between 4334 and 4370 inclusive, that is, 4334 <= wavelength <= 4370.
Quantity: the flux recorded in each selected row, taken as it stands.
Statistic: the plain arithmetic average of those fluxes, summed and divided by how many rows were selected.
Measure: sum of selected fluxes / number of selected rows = 18.5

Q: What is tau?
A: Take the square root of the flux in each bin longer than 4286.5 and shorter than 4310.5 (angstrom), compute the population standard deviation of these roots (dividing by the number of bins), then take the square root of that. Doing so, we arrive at 0.51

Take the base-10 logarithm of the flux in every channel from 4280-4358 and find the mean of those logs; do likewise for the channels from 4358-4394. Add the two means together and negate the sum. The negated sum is -2.52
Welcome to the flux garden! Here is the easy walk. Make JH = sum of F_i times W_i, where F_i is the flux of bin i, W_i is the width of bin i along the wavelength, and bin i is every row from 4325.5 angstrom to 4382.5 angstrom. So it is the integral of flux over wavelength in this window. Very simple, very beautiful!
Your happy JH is 1068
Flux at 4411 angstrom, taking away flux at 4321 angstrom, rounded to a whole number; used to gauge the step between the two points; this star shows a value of 1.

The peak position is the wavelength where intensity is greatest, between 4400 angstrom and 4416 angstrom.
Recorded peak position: 4411 angstrom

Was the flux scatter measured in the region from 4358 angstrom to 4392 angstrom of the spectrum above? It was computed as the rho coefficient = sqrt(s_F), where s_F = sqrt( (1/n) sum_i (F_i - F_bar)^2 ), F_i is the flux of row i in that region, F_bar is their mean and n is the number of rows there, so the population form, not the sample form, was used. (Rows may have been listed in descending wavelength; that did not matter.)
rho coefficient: 1.41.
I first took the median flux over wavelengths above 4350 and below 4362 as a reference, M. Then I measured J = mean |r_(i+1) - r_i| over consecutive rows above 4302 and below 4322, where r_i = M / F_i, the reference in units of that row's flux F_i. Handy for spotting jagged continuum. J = 0.15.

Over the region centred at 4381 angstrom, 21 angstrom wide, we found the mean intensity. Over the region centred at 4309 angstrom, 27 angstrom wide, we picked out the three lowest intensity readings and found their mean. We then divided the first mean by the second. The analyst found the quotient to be 1.35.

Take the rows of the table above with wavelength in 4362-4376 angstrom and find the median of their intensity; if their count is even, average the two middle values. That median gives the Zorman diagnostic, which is 19.5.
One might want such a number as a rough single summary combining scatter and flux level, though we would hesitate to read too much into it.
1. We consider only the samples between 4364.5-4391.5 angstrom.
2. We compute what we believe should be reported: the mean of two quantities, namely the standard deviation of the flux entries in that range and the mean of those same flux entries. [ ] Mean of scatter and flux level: 10.6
